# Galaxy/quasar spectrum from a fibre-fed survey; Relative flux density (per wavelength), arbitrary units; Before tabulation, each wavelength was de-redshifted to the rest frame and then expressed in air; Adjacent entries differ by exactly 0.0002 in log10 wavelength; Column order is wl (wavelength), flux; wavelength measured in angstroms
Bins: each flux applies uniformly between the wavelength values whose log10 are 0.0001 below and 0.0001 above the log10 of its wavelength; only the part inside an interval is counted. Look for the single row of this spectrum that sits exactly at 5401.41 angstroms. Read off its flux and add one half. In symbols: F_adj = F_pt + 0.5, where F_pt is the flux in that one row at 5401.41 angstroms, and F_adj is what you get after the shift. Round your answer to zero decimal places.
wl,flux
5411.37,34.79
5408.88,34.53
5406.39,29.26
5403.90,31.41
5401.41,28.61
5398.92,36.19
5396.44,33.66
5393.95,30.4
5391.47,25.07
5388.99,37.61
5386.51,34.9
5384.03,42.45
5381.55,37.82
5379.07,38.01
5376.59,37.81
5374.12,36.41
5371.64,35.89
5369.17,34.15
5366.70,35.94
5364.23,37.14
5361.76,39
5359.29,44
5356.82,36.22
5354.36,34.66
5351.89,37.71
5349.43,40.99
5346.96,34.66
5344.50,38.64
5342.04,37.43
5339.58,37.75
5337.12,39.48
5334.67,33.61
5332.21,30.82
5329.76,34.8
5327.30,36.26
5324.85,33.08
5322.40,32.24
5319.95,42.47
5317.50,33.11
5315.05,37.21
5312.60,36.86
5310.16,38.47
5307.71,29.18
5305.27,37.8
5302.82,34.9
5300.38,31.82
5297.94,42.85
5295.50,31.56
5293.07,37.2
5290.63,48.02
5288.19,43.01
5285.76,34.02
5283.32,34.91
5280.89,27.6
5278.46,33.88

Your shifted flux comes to 29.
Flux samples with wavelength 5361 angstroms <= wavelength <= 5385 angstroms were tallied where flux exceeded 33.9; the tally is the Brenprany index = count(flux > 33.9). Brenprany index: 10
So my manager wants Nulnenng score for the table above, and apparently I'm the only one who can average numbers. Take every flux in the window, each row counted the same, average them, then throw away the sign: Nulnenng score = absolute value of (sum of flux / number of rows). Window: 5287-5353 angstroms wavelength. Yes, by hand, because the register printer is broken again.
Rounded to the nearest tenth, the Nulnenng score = 36.7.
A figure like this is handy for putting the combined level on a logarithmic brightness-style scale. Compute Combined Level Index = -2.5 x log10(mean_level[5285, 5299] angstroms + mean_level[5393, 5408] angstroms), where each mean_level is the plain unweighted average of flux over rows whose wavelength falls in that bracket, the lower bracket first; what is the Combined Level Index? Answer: -4.63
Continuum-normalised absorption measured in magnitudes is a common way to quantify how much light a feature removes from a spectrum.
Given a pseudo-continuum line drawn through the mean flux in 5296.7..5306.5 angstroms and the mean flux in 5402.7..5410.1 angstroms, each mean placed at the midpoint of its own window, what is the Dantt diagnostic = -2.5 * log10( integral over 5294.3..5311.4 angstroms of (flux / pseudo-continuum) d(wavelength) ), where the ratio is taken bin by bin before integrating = -3.0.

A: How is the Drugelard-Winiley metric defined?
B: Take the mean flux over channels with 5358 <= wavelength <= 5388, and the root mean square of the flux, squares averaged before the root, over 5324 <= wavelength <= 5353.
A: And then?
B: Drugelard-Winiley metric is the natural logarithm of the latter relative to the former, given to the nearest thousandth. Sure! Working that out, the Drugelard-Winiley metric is -0.038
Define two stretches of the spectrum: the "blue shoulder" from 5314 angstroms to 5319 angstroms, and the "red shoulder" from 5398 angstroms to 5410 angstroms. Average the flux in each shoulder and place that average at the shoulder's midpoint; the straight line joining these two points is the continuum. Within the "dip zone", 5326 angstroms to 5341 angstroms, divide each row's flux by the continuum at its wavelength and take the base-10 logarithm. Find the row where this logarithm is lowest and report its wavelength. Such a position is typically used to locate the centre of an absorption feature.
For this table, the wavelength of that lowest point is 5332.21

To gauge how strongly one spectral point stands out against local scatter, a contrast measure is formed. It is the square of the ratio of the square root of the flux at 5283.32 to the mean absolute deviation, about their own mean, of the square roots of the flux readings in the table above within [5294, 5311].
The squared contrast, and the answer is 337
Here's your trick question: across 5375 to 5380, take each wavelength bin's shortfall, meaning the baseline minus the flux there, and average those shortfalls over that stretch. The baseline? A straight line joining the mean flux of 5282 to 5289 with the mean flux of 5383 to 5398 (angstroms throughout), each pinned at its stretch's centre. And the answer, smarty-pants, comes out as -3.5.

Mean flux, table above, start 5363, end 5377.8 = 36.2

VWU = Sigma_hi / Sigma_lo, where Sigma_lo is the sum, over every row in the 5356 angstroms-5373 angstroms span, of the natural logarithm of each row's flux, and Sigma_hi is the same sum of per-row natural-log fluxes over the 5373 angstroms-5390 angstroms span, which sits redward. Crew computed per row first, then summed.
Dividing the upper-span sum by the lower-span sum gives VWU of 1.003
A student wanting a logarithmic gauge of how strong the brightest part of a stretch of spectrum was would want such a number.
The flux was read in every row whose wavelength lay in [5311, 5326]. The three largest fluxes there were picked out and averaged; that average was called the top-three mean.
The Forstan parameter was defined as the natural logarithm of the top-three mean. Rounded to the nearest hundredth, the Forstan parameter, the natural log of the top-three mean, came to 3.66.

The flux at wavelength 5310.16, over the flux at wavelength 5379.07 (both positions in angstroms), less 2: -0.99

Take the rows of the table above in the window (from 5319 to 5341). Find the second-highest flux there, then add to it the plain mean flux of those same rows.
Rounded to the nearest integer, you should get 75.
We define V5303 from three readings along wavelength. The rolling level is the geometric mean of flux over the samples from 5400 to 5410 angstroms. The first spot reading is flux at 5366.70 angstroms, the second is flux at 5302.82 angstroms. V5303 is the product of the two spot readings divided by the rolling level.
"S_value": 41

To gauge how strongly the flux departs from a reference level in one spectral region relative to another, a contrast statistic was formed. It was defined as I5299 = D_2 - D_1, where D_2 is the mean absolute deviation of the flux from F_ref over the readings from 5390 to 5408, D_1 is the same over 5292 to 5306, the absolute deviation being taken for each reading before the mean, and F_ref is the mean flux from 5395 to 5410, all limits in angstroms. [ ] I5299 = -1.0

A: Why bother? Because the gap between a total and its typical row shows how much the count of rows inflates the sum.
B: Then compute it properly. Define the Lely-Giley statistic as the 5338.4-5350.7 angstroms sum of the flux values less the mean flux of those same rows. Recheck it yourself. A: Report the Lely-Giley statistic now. 152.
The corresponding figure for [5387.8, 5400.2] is 130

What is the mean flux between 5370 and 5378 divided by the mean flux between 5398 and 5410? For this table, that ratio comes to 1.15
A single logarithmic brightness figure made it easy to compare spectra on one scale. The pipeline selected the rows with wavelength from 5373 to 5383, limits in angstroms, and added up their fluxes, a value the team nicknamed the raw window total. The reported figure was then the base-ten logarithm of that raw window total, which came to 2.18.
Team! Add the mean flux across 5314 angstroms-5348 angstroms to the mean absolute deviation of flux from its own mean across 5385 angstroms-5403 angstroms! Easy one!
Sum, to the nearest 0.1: 39.5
